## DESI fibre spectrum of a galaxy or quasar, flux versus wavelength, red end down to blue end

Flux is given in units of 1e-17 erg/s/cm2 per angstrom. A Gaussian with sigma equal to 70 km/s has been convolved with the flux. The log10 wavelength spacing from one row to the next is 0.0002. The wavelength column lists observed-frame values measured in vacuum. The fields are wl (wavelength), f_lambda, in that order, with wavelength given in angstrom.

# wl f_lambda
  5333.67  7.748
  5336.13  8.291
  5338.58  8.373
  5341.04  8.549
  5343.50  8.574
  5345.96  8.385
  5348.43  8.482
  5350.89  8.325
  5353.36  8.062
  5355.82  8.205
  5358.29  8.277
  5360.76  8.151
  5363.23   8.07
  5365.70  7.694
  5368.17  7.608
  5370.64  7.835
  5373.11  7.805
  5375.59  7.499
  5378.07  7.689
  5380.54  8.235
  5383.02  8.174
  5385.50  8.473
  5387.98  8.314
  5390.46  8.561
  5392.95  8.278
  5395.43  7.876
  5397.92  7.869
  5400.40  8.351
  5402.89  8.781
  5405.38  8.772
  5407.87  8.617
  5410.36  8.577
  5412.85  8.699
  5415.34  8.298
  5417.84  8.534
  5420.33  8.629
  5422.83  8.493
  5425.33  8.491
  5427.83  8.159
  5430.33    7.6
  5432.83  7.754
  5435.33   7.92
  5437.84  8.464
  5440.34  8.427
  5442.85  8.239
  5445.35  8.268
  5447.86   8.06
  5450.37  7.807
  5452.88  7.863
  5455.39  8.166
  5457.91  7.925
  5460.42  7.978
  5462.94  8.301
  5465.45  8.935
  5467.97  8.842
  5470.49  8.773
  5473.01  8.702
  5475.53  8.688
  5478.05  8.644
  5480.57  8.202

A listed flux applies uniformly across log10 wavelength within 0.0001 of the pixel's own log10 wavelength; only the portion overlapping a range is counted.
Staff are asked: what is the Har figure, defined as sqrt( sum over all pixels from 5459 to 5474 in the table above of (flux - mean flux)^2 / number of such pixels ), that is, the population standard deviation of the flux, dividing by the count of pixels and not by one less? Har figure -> 0.34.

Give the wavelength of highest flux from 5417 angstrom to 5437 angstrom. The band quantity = 5420.33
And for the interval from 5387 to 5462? 5402.89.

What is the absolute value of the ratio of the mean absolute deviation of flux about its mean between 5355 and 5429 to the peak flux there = 0.033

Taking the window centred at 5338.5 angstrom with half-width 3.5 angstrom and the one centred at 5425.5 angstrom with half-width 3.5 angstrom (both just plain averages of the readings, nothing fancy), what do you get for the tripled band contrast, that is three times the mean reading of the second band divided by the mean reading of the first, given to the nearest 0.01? 2.99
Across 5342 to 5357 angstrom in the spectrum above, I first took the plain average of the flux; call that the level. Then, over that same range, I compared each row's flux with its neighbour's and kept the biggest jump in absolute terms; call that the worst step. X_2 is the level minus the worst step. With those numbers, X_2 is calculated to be 8.08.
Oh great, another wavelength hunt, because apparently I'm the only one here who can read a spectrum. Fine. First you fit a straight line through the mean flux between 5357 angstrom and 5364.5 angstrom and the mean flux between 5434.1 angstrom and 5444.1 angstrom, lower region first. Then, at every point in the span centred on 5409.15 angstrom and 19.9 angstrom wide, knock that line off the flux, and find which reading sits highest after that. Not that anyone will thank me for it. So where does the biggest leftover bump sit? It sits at 5402.89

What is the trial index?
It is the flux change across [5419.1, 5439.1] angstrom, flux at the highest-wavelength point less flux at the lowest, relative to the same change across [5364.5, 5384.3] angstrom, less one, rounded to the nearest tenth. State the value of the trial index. -1.3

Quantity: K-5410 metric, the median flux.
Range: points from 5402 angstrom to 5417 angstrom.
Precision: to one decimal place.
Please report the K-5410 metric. 8.7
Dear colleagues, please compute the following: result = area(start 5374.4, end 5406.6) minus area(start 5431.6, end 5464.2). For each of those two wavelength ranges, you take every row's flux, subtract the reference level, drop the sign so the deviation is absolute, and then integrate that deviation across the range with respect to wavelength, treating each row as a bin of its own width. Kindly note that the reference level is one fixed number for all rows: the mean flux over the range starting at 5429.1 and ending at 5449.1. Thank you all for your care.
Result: 4.6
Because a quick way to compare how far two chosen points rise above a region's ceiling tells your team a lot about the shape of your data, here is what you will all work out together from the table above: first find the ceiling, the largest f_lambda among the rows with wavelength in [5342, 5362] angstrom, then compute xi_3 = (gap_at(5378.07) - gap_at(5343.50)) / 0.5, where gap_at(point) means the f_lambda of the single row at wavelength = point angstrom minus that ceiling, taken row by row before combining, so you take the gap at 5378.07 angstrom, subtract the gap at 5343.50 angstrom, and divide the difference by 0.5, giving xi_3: -1.8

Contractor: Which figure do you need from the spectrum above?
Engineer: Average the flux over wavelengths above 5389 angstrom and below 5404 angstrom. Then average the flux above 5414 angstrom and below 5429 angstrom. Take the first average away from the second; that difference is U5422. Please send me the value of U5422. 0.15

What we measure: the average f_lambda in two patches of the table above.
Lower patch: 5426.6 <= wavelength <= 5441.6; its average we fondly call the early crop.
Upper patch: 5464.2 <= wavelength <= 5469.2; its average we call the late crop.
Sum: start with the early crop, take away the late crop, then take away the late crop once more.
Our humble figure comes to -9.7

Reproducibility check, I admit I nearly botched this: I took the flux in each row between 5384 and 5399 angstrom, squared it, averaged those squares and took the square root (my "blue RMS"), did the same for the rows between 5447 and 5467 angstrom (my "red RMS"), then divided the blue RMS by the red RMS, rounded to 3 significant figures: 1.01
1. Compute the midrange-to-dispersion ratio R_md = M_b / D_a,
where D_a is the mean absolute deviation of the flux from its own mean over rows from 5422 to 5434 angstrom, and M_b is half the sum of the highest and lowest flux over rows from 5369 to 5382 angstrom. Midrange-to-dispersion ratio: 23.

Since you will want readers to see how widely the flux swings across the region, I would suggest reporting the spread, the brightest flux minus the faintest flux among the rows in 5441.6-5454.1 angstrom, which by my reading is 0.5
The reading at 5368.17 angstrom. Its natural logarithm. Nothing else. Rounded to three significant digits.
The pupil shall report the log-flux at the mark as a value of 2.03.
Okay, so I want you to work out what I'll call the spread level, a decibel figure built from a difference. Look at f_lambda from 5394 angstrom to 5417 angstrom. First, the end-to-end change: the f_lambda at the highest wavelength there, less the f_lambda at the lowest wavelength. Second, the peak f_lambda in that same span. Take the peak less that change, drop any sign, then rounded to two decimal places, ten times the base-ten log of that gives 9.22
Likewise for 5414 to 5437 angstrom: 9.55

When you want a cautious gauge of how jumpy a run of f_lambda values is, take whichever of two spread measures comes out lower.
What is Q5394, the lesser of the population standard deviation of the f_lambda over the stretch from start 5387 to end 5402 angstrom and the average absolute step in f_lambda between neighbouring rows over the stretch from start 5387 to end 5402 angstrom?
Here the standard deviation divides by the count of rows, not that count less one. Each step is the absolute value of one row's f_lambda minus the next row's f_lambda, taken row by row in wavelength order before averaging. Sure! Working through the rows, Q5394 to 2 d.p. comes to 0.25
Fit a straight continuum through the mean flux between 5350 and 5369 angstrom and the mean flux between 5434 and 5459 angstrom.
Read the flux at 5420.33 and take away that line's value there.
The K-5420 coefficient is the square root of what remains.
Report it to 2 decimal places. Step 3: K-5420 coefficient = 0.73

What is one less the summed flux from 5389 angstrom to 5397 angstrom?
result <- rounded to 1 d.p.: -23.7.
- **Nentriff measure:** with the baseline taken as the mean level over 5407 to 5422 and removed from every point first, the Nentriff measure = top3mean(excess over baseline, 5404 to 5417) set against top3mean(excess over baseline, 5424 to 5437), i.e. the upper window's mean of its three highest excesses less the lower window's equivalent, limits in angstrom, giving -0.5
